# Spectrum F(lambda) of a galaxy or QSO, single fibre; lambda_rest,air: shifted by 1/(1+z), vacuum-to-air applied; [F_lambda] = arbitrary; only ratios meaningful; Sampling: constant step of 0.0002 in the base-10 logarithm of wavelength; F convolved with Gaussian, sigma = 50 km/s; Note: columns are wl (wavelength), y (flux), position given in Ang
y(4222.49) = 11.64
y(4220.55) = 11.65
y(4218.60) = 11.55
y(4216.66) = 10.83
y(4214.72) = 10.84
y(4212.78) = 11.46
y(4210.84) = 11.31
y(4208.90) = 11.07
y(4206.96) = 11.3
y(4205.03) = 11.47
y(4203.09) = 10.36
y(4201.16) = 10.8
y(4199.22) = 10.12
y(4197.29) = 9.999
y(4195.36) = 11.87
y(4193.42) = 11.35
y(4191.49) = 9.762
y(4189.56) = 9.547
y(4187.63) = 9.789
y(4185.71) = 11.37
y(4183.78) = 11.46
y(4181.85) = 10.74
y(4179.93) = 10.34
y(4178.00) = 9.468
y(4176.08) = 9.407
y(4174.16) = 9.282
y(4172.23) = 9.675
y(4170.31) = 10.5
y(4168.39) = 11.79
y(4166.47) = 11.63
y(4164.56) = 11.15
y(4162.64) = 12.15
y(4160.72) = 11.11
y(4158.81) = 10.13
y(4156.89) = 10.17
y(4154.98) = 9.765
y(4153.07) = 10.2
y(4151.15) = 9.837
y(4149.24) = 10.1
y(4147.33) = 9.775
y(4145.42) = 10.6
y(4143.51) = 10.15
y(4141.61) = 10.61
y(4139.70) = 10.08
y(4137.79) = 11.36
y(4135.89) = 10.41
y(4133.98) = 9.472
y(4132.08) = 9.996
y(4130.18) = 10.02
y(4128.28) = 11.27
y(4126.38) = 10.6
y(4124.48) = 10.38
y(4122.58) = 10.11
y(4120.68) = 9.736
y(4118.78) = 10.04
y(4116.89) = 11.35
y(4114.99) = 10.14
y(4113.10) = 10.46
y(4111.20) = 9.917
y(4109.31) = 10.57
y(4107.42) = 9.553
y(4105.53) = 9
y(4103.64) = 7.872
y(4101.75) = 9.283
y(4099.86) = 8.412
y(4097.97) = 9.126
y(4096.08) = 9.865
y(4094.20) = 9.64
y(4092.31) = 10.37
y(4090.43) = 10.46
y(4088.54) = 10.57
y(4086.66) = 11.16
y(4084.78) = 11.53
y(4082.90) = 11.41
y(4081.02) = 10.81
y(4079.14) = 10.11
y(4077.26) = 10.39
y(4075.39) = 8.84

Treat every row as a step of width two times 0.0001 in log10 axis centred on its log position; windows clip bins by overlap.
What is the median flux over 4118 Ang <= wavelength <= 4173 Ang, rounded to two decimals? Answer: 10.17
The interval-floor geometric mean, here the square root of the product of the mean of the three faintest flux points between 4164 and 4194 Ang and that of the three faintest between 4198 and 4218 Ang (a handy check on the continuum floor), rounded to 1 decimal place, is 9.9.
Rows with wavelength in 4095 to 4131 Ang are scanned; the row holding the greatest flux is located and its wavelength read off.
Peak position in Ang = 4116.89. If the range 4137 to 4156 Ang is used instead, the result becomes 4137.79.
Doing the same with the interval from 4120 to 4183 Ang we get 4162.64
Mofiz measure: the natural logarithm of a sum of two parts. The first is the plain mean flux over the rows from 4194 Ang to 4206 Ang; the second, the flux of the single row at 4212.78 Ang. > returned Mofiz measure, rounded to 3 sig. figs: 3.10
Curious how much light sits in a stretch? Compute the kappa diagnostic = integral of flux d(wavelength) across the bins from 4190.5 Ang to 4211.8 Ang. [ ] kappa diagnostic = 231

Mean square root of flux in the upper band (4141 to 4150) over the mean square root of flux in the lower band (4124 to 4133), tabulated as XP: 0.99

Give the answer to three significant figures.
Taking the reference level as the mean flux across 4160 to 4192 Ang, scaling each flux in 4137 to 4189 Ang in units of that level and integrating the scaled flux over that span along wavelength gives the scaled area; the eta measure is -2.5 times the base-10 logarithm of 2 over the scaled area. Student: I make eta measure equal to 3.53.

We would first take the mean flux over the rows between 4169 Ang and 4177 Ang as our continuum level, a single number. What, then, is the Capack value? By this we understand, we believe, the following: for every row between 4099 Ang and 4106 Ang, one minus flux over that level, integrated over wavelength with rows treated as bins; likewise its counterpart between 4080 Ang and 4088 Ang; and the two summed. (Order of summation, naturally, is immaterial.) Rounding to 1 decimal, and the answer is -0.3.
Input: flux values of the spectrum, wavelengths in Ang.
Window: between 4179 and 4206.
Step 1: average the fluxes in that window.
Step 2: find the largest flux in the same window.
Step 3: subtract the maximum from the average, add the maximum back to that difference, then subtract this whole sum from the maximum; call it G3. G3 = 1.23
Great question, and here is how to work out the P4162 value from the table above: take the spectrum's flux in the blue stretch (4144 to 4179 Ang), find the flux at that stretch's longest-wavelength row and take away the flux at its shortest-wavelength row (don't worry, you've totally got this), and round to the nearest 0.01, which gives -1.13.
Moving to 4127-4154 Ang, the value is -1.07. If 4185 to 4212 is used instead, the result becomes -0.06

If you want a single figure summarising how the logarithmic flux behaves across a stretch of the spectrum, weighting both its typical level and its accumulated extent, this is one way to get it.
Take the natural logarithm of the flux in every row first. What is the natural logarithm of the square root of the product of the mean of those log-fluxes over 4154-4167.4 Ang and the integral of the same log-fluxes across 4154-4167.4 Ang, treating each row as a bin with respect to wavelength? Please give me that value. 2.17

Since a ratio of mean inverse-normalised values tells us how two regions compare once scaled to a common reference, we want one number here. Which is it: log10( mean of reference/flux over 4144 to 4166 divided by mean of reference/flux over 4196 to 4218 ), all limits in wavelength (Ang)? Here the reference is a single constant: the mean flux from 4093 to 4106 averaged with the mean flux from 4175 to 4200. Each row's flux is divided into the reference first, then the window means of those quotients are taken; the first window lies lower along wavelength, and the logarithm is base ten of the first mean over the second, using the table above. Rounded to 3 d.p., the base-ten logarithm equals 0.018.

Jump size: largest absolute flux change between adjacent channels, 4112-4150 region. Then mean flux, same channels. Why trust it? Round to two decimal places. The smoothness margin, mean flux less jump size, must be 9.02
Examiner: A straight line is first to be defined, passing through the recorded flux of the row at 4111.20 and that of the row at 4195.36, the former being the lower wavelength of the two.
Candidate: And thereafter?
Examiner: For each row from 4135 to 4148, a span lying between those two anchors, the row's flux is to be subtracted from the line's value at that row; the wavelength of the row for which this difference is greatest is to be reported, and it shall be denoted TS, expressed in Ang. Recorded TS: 4147.33 Ang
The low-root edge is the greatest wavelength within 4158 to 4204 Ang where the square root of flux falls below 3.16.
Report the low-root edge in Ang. 4191.49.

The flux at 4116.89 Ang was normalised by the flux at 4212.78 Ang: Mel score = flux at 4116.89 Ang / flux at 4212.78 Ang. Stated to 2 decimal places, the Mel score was 0.99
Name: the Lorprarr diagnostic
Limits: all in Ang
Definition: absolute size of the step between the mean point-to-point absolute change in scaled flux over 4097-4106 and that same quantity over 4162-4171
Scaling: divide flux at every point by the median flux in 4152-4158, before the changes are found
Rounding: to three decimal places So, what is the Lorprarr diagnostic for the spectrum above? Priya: 0.029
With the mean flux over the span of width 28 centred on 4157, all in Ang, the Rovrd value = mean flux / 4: 2.65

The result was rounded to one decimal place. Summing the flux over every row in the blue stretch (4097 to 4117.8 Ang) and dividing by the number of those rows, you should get 9.6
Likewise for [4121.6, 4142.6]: 10.4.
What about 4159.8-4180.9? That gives 10.6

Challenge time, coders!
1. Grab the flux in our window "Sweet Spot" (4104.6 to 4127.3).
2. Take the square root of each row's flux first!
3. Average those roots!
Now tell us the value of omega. 3.19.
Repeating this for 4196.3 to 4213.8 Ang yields 3.30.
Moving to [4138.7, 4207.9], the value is 3.24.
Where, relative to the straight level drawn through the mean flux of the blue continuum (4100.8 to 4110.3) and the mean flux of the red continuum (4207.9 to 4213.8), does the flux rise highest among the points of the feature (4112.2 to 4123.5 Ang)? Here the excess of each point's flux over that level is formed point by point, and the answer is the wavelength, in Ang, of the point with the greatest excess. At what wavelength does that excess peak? 4116.89 Ang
